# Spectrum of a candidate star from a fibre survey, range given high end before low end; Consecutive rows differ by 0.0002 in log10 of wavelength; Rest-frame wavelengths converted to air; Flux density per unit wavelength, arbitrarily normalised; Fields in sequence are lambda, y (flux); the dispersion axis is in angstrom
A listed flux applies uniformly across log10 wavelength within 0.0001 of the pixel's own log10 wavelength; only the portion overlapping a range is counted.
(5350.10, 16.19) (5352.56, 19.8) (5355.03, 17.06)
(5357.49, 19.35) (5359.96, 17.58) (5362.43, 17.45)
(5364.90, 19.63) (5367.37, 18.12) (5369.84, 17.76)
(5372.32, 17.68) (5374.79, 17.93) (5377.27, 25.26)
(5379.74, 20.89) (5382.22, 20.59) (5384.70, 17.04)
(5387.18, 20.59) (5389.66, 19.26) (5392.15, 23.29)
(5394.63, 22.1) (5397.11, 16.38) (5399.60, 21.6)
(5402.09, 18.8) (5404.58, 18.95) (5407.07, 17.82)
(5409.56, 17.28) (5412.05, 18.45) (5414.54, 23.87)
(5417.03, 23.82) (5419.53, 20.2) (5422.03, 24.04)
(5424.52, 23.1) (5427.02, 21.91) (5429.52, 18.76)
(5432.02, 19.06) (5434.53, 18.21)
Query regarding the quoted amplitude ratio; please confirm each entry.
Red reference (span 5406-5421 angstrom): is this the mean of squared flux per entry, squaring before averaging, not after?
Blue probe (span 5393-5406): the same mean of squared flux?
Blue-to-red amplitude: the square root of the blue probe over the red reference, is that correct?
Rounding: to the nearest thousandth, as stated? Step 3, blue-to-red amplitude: 0.964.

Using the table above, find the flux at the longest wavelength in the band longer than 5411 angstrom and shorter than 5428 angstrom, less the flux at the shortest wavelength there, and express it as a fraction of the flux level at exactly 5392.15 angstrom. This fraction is 0.15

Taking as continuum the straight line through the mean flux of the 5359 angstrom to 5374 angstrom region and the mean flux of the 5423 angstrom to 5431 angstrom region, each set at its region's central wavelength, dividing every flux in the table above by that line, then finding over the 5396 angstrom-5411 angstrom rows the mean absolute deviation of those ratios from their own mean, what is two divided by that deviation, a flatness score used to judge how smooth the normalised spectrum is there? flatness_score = 29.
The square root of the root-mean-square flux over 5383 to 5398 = 4.46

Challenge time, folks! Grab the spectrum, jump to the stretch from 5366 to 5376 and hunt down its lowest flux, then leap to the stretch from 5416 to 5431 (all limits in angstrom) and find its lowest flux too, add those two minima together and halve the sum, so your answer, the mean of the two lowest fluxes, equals 18.2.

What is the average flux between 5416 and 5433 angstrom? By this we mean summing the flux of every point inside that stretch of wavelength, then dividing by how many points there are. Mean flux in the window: 21.6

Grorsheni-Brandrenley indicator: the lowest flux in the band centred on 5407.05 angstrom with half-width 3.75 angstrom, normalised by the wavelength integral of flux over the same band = 0.128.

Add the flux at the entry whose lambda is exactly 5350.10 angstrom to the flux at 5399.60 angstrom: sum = 38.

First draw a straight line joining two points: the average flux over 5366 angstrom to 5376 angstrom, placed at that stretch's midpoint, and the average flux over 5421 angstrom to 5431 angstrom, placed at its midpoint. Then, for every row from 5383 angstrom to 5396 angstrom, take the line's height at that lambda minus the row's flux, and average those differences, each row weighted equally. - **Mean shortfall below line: -1.2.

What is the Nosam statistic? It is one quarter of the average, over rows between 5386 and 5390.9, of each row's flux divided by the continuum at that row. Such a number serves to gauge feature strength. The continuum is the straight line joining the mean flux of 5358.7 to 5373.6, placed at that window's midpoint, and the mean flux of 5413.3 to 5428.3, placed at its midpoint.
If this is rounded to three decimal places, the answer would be 0.249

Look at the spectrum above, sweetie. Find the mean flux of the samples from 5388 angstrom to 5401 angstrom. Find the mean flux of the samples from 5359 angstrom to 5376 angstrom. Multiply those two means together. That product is 370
